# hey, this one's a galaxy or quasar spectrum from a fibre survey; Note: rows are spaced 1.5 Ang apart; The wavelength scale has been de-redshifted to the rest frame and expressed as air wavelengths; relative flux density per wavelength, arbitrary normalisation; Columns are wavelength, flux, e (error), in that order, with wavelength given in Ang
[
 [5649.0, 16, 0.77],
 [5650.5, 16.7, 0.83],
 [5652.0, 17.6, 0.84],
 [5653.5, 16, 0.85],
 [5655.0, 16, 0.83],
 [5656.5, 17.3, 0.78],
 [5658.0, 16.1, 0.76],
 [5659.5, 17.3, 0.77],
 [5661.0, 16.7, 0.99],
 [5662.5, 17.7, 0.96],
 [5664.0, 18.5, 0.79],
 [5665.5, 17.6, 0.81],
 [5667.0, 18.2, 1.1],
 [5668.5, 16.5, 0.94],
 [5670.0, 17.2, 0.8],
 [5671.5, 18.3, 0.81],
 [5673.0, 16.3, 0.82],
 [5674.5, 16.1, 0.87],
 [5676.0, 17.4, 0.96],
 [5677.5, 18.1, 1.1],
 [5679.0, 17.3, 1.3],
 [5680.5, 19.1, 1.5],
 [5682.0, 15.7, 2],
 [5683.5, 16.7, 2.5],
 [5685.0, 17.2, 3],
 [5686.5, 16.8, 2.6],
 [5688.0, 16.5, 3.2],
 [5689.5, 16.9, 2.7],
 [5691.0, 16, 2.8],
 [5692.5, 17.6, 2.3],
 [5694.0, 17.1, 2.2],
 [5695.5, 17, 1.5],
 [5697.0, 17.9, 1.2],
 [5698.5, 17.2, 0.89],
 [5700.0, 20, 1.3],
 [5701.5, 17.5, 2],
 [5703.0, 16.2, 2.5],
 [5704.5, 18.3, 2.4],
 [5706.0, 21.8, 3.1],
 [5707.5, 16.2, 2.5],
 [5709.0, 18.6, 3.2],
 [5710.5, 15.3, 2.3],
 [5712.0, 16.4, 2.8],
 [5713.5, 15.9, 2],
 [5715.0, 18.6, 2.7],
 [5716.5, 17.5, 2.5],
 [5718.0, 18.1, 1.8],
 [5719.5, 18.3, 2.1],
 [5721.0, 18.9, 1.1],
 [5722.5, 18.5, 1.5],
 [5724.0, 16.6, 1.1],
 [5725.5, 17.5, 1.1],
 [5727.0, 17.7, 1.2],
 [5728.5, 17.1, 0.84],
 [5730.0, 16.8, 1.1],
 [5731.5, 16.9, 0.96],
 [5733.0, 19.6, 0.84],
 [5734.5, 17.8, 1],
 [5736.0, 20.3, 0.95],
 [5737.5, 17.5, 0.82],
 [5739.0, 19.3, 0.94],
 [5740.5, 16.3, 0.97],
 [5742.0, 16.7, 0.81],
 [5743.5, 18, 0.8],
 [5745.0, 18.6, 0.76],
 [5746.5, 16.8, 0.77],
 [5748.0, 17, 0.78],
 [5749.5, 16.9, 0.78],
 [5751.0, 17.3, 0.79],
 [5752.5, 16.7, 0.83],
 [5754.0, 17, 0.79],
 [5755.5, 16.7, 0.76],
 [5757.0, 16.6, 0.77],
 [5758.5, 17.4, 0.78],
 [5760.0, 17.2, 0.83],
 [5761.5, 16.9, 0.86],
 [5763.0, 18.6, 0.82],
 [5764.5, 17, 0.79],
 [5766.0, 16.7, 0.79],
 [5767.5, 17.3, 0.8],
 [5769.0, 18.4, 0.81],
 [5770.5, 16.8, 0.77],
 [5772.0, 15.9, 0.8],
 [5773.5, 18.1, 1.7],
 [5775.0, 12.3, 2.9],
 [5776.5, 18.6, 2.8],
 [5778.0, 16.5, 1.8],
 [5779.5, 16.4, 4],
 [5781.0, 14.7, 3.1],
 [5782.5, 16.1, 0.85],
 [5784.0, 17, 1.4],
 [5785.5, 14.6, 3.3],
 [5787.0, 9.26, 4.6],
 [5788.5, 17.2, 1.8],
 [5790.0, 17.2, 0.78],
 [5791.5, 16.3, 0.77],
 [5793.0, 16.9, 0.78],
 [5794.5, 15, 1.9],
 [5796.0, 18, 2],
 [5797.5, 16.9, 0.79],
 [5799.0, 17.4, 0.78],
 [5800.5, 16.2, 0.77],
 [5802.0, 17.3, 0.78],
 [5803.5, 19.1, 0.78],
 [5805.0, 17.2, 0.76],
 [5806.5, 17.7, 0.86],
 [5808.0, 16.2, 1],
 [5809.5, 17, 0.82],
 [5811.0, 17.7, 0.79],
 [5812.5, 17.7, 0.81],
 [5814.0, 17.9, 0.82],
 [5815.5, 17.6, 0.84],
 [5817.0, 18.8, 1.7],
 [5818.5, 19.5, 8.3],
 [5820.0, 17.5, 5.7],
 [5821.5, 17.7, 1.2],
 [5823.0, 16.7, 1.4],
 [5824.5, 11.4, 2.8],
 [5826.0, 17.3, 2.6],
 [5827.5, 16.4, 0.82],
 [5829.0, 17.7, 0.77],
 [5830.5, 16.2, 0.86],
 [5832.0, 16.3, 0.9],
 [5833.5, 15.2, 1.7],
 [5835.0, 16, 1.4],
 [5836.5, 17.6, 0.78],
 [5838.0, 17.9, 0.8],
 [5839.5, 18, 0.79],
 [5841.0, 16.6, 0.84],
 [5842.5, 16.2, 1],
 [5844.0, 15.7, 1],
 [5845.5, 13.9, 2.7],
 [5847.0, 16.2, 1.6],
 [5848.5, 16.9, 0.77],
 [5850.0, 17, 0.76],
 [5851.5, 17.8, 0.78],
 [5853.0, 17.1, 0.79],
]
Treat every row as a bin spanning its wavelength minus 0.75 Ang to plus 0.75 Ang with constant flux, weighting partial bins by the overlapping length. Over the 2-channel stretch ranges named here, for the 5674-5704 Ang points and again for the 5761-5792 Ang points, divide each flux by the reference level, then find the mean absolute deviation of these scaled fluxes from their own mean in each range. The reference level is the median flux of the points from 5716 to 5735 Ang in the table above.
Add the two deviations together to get 0.1203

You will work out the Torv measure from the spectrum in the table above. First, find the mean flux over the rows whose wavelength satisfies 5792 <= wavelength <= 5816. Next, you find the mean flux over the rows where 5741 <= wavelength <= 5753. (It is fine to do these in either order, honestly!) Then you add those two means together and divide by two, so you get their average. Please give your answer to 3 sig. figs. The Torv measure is 17.2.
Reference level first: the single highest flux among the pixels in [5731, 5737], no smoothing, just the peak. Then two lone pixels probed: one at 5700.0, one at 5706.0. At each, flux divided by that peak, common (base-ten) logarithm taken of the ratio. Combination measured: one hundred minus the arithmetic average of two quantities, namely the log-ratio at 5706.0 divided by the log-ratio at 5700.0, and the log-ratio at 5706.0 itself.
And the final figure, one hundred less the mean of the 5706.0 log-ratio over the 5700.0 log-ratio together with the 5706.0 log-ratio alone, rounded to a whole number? 102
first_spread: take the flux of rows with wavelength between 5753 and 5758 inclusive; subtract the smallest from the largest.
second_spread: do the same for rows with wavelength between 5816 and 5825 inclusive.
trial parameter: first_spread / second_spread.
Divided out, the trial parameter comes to 0.0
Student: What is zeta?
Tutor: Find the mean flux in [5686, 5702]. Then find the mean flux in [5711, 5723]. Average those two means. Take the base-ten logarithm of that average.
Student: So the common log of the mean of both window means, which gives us 1.24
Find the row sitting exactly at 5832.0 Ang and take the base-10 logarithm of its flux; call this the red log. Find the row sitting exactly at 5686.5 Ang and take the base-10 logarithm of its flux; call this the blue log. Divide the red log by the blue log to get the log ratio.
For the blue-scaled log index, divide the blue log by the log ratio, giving 1.24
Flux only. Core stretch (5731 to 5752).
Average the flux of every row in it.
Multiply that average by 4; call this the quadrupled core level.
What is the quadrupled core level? 71.1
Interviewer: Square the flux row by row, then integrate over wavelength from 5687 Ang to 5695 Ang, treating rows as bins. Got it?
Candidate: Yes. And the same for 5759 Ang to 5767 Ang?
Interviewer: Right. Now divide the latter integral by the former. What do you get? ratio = 1.06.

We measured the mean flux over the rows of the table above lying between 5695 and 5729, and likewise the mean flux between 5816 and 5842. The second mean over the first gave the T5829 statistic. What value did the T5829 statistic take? 0.95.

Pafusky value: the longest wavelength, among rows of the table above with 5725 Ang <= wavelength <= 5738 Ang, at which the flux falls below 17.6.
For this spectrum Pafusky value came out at 5737.5 Ang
